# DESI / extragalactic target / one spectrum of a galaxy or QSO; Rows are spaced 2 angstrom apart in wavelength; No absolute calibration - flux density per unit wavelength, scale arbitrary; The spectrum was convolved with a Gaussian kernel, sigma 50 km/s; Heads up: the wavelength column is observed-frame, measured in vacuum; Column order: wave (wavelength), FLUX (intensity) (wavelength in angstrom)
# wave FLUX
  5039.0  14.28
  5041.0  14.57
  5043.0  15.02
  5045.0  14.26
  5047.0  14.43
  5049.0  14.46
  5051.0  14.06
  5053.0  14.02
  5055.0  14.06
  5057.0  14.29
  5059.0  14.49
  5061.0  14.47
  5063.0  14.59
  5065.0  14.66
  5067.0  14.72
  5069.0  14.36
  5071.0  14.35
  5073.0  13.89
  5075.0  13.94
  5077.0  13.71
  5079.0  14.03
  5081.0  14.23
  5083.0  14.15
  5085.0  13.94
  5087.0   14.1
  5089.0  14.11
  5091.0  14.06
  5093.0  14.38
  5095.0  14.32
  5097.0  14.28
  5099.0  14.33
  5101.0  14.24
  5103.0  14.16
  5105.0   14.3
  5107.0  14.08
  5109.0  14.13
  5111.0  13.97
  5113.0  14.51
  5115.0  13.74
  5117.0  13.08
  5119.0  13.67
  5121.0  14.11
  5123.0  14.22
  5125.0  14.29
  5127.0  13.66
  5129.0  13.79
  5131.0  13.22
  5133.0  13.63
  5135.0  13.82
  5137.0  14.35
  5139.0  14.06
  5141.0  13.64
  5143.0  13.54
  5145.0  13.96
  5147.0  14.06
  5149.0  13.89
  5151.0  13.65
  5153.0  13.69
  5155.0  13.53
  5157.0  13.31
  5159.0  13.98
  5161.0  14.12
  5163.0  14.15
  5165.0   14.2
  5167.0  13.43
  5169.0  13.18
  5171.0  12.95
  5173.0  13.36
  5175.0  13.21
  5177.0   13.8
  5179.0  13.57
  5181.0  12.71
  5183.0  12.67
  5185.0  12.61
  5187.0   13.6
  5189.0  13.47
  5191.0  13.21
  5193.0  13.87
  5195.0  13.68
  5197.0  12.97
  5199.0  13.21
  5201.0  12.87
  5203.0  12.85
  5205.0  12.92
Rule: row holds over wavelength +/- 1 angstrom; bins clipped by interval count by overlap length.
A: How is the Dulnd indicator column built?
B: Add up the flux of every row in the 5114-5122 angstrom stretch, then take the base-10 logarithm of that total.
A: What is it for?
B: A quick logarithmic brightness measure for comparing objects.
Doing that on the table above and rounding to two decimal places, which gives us 1.74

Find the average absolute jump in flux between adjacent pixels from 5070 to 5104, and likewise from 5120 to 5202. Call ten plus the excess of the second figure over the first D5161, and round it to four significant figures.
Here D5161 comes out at 10.17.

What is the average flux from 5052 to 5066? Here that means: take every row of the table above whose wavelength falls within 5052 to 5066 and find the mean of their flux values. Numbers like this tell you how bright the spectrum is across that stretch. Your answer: 14.4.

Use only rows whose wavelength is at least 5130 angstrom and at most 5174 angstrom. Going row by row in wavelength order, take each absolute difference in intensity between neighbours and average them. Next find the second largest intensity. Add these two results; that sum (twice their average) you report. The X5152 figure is 14.5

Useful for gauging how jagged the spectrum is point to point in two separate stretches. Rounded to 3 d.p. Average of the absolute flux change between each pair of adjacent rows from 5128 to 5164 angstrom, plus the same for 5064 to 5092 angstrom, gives 0.446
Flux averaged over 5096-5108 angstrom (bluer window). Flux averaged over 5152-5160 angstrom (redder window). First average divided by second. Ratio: 1.044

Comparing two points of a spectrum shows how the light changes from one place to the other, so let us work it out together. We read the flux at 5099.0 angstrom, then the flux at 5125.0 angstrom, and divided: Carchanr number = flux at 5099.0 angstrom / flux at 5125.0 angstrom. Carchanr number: 1.00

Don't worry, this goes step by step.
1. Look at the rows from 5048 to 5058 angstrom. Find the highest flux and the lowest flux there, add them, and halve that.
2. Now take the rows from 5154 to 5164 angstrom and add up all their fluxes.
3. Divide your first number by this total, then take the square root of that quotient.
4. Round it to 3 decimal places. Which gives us 0.454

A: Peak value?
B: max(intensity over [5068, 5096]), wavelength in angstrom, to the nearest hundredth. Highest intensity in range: 14.38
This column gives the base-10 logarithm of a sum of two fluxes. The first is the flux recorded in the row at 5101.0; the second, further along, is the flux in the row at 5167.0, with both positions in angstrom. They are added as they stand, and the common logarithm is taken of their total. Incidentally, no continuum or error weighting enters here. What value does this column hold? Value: 1.44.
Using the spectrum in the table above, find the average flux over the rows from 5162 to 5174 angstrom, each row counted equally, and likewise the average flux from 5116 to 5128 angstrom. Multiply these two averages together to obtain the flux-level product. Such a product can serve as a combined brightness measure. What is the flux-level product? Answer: 187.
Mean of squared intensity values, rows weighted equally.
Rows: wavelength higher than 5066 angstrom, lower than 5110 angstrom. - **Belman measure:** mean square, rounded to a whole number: 201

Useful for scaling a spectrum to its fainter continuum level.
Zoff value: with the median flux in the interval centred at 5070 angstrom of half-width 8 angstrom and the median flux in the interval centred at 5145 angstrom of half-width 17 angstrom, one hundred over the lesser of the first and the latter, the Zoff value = 7.25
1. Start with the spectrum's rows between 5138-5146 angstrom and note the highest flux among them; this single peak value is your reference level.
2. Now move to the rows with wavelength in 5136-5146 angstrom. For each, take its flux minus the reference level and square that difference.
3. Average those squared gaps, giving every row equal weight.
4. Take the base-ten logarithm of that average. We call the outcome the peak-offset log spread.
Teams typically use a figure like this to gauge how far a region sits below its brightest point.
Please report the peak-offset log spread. -0.97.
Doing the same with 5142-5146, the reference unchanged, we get -0.85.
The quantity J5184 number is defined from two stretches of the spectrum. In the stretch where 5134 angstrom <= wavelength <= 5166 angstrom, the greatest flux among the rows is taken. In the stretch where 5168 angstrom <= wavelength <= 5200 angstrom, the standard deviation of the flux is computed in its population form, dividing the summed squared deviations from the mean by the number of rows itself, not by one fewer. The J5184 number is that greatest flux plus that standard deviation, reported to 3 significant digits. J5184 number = 14.7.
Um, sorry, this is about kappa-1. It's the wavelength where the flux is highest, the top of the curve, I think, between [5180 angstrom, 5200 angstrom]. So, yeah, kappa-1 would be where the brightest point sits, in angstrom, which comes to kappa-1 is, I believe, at 5193.0 angstrom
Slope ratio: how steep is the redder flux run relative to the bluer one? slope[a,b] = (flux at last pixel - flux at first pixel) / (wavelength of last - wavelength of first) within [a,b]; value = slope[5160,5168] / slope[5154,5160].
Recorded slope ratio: -1.0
